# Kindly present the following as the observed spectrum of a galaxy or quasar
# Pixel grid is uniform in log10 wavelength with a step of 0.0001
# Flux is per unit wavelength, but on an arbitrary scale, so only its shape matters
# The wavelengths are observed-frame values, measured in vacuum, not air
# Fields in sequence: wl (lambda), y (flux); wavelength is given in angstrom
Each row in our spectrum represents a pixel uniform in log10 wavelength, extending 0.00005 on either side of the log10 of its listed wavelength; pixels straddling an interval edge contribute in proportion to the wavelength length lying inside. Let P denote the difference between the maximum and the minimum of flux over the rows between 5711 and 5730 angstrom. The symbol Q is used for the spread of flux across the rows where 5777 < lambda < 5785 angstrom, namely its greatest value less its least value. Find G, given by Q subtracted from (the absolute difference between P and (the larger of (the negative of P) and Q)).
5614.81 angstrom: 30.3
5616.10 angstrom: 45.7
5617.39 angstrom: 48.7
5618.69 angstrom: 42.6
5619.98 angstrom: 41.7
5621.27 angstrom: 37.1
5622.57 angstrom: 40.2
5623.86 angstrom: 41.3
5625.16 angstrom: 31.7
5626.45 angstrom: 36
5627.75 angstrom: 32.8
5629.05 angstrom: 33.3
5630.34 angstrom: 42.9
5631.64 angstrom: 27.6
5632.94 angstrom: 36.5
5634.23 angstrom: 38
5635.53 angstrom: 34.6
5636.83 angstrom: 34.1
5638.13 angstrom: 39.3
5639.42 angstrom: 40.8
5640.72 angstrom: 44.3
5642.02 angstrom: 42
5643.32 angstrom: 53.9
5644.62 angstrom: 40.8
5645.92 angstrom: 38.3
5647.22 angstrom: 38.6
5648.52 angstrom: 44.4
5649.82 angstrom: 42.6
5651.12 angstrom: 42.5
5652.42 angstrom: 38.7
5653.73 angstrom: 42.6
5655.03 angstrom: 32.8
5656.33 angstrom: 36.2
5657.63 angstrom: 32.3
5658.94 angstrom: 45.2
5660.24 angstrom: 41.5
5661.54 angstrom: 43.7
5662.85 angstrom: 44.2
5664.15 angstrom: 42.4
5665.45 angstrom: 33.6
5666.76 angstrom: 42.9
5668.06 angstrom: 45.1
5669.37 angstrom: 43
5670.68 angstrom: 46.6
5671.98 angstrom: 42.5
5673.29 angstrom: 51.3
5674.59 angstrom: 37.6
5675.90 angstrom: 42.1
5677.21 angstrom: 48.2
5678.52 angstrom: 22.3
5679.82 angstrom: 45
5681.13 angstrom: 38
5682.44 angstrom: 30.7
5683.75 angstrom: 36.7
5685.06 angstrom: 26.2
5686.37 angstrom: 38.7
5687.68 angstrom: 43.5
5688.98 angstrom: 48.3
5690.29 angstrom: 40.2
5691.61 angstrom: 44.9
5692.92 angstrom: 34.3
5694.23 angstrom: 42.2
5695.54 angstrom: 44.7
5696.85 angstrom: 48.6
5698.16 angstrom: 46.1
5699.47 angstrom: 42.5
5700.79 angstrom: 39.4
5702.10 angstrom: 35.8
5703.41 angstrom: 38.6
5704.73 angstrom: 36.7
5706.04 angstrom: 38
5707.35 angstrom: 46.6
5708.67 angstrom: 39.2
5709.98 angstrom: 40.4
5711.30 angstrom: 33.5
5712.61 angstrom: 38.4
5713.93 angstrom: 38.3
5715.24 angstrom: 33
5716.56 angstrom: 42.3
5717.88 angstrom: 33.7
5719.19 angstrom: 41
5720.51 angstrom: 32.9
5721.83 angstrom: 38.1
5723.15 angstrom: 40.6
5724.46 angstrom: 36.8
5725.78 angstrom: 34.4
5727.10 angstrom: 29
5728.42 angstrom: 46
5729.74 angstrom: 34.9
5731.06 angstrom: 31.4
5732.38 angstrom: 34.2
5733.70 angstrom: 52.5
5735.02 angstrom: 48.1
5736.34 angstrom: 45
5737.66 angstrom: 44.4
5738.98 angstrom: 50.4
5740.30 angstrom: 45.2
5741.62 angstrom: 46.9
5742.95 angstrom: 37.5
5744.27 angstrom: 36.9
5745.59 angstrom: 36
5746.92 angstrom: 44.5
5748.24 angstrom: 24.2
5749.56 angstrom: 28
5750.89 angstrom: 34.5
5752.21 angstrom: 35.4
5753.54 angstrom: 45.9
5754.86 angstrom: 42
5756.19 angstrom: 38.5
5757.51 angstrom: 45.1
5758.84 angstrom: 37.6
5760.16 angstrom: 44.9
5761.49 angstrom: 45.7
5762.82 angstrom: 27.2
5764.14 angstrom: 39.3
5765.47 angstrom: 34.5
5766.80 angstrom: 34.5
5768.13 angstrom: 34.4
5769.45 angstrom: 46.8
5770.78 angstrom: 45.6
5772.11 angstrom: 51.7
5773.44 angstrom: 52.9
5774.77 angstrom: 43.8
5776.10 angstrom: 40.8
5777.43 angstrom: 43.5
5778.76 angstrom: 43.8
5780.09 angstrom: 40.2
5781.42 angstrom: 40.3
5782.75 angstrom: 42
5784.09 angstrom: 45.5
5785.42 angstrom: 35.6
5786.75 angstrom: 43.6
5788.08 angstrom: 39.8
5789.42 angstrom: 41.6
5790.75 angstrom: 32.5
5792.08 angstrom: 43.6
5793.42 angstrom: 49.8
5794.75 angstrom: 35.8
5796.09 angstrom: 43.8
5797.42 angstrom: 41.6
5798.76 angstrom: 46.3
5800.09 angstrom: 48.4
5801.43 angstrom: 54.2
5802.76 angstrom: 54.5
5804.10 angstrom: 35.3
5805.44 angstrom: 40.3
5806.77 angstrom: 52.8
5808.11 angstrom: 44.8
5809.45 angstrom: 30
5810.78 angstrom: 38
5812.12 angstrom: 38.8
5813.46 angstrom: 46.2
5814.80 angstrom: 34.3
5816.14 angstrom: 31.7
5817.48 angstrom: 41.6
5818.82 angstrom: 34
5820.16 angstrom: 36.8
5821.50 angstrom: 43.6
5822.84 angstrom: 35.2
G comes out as 6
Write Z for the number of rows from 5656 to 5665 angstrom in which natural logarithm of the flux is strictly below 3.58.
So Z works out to 1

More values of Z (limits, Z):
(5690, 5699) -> 1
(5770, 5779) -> 0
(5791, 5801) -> 1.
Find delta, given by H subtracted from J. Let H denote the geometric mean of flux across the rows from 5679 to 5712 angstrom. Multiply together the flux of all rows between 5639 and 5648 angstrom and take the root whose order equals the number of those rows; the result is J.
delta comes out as 2.8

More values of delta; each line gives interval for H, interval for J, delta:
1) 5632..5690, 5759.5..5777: 1.2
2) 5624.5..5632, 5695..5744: 6.0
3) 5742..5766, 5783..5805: 5.7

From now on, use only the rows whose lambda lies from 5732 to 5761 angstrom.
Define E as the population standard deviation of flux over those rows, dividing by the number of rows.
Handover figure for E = 6.9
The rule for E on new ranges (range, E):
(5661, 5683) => 6.8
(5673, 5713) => 6.3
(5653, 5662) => 4.9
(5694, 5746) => 5.6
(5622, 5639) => 4.1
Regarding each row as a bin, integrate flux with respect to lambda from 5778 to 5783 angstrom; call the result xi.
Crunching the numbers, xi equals 208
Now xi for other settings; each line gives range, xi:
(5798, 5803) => 252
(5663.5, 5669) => 226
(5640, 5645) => 227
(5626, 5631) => 181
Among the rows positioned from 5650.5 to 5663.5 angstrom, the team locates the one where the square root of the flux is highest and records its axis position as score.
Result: 5658.94 angstrom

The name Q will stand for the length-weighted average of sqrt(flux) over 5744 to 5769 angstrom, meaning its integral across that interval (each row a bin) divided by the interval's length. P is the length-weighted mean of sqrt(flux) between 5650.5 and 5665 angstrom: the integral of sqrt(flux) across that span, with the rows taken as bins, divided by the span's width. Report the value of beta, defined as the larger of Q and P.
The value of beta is 6.32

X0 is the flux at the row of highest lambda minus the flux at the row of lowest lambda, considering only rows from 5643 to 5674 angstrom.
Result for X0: -3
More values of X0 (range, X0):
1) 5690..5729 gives 6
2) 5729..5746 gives 1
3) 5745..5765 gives 3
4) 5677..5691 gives -8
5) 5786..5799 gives 3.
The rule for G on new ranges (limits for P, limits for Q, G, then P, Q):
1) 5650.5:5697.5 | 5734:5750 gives -23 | 29.0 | 26.2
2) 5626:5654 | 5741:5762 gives -19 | 26.3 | 22.7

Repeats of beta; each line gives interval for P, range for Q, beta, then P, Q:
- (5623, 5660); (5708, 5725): 6.21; 6.21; 6.1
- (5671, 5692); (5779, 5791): 6.36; 6.28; 6.4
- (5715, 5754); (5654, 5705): 6.34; 6.20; 6.3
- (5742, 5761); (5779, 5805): 6.53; 6.15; 6.5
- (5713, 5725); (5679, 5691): 6.17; 6.11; 6.2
